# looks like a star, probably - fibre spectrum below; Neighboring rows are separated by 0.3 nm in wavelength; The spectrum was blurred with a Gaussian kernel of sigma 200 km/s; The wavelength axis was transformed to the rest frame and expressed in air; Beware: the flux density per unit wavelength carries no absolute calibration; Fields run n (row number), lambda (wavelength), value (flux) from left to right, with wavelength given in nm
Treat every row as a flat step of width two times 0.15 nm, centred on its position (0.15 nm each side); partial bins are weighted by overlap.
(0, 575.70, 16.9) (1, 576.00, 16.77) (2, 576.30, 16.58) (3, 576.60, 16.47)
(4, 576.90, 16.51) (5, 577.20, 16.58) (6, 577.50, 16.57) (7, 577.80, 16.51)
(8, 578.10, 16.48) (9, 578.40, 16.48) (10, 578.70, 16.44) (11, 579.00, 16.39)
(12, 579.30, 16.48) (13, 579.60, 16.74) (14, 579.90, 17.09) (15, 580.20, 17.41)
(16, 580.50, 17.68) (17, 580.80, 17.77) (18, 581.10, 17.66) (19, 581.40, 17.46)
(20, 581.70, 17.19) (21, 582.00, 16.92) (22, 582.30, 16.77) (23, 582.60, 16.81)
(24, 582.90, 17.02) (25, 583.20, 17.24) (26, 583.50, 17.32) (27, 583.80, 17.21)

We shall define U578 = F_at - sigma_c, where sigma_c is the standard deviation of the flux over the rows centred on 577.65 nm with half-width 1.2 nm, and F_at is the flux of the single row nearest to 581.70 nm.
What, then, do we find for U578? 17.14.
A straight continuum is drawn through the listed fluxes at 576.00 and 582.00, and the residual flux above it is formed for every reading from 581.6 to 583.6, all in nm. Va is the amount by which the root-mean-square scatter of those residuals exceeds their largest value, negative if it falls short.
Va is -0.1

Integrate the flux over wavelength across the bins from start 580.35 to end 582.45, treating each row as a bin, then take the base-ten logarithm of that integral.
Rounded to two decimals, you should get 1.56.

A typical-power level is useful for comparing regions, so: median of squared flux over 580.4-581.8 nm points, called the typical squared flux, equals 312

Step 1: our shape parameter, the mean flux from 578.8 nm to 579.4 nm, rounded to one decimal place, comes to 16.4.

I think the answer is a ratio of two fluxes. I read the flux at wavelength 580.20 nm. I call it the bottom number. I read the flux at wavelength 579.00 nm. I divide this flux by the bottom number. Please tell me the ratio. 0.94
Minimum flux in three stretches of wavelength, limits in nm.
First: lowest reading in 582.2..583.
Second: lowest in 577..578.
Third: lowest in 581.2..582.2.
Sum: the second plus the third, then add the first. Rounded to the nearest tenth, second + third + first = 50.2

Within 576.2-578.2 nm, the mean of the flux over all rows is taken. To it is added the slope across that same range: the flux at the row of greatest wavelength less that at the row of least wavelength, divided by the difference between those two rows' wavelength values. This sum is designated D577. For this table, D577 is 16.5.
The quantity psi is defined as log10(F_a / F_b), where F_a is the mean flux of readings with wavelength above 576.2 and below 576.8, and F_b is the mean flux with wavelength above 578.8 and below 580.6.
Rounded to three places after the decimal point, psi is -0.011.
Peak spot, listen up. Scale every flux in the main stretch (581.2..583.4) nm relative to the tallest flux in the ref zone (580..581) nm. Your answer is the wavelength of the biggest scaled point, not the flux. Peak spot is 581.40 nm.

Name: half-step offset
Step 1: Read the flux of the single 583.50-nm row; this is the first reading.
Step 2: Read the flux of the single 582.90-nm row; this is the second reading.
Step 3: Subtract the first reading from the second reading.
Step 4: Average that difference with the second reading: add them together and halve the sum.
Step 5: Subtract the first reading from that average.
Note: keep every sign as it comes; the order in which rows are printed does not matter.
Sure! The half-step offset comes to -8.96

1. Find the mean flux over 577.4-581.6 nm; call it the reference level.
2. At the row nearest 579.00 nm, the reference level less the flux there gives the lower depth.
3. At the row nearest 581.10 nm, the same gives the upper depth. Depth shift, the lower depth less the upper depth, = 1.3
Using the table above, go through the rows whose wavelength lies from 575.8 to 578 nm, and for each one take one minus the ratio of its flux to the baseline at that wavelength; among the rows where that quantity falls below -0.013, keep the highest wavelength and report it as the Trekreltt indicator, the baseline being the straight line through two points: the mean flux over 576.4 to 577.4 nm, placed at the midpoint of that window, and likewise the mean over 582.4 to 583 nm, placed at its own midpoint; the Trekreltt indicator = 576.00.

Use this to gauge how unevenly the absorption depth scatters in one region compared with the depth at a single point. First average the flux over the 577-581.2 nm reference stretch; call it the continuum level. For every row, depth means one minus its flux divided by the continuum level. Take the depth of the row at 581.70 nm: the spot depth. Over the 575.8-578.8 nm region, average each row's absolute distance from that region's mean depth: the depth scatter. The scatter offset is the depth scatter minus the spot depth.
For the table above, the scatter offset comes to 0.023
